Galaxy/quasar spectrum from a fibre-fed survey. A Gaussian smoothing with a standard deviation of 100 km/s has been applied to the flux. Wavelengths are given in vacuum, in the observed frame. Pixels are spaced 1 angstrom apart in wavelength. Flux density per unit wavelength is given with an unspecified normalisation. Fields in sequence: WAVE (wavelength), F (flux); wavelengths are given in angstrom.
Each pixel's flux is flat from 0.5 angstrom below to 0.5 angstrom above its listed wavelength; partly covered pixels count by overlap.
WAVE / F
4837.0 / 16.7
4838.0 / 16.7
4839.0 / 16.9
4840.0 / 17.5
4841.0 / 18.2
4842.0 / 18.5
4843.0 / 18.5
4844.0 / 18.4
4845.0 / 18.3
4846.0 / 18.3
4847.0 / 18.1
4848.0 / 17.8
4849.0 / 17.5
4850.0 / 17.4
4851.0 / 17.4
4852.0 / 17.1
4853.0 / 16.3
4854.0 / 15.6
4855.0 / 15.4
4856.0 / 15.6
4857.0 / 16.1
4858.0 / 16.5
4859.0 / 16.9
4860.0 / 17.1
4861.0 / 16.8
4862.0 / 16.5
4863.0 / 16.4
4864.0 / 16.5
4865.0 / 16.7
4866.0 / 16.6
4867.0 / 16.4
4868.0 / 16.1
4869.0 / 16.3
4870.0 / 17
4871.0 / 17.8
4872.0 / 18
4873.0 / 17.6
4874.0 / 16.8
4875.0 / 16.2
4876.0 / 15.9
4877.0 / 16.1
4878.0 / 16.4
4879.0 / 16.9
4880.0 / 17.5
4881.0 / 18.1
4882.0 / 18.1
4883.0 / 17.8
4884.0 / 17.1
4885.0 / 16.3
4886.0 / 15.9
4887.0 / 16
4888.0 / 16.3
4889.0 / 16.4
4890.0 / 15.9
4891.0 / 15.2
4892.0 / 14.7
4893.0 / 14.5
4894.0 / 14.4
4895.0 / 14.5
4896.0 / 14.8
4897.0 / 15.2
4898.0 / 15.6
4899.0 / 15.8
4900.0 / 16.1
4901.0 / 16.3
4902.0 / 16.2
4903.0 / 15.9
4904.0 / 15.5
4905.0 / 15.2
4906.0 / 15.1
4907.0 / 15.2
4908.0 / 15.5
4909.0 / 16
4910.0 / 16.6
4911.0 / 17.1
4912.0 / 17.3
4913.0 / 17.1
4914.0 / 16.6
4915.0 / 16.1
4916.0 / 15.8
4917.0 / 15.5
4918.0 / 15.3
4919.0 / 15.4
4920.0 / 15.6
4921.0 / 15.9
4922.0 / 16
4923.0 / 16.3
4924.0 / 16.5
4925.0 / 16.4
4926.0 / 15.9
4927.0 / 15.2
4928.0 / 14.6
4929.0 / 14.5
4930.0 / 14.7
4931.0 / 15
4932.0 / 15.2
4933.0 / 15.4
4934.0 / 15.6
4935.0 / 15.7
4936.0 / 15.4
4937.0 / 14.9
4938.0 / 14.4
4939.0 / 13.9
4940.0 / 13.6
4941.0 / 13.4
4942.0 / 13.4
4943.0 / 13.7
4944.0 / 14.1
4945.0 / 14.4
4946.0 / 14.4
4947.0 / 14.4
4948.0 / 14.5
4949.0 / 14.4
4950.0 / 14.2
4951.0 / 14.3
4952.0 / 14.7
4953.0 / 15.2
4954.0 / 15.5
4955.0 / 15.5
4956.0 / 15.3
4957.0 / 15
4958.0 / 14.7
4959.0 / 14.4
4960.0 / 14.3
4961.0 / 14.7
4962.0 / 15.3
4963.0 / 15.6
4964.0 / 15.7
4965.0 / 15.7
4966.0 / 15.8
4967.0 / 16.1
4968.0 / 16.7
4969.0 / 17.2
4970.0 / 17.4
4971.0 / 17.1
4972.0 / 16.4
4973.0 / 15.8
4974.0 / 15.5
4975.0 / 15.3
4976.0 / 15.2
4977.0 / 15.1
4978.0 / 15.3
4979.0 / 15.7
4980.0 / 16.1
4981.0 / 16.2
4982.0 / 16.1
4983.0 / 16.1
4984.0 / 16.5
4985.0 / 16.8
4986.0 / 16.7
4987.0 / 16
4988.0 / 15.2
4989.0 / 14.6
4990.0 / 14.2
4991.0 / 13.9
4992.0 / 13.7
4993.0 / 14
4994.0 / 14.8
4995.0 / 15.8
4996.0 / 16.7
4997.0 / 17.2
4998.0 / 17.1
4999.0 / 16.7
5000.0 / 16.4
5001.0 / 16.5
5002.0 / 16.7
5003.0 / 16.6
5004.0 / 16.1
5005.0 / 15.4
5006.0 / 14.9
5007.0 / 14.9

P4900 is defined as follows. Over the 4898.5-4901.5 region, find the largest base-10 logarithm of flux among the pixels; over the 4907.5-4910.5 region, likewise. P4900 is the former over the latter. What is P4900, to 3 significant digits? 0.994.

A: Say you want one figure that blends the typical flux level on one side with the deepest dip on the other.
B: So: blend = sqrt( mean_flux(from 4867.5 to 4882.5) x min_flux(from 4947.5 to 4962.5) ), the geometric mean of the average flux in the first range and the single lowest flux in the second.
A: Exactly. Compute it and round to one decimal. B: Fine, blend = 15.5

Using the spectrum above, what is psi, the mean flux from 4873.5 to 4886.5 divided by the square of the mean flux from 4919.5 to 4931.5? 0.070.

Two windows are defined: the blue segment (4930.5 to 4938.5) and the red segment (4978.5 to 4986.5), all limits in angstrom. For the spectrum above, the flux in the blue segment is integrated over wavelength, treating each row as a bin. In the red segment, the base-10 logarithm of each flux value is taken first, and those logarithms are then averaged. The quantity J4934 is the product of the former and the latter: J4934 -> 147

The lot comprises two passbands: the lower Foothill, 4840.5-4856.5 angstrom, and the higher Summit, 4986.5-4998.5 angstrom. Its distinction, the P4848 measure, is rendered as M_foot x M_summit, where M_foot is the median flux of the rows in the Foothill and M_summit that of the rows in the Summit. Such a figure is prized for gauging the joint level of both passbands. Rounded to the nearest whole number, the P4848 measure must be 265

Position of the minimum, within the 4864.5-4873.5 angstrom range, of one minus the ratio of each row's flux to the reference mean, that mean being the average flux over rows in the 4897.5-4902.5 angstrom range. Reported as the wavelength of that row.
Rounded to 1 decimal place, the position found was 4872.0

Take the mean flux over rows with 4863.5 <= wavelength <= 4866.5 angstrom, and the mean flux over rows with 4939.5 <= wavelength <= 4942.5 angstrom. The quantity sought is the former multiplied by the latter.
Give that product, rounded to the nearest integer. 224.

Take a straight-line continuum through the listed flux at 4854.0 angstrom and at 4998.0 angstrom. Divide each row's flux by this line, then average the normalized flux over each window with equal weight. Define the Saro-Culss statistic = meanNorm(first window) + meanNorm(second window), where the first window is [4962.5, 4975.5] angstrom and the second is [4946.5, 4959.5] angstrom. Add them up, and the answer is 1.85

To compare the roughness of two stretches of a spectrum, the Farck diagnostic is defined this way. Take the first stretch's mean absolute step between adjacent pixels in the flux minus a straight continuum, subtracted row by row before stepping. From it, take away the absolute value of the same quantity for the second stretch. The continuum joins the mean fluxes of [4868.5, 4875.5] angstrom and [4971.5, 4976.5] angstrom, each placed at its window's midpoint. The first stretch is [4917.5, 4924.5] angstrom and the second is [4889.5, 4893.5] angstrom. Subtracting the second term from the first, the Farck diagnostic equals -0.24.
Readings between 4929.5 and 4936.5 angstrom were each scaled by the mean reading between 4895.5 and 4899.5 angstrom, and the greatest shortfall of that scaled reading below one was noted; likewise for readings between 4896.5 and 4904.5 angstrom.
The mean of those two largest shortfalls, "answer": 0.026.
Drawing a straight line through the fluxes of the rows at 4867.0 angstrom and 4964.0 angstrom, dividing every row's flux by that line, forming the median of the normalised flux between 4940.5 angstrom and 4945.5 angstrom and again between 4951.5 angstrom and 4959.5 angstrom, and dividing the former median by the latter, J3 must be 0.90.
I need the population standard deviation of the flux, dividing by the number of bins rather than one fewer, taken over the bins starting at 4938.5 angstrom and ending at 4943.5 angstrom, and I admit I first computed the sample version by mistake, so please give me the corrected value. 0.19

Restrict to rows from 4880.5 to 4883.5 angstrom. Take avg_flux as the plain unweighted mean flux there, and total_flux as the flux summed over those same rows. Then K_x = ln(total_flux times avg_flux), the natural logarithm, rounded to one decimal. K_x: 6.9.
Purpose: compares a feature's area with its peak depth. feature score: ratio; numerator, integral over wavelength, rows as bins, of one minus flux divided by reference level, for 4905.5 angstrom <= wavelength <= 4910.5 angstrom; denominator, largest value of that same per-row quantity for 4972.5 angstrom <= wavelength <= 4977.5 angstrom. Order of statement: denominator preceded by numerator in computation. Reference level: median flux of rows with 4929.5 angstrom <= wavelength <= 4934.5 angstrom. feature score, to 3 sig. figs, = -24.0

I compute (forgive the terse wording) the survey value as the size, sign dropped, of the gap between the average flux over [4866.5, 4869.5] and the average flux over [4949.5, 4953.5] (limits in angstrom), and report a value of 1.7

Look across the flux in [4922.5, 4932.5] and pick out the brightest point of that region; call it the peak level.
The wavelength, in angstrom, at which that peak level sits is 4924.0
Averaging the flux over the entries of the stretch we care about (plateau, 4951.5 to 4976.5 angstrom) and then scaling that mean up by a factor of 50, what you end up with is 780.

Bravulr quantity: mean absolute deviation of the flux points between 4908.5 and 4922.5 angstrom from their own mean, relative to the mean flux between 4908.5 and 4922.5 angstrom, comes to 0.0343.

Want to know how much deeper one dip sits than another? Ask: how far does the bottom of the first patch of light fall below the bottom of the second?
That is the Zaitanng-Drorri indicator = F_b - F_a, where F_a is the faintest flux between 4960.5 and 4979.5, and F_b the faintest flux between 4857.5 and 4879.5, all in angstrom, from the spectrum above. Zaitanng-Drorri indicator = 1.2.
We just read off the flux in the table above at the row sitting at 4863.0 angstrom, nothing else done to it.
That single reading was 16.4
